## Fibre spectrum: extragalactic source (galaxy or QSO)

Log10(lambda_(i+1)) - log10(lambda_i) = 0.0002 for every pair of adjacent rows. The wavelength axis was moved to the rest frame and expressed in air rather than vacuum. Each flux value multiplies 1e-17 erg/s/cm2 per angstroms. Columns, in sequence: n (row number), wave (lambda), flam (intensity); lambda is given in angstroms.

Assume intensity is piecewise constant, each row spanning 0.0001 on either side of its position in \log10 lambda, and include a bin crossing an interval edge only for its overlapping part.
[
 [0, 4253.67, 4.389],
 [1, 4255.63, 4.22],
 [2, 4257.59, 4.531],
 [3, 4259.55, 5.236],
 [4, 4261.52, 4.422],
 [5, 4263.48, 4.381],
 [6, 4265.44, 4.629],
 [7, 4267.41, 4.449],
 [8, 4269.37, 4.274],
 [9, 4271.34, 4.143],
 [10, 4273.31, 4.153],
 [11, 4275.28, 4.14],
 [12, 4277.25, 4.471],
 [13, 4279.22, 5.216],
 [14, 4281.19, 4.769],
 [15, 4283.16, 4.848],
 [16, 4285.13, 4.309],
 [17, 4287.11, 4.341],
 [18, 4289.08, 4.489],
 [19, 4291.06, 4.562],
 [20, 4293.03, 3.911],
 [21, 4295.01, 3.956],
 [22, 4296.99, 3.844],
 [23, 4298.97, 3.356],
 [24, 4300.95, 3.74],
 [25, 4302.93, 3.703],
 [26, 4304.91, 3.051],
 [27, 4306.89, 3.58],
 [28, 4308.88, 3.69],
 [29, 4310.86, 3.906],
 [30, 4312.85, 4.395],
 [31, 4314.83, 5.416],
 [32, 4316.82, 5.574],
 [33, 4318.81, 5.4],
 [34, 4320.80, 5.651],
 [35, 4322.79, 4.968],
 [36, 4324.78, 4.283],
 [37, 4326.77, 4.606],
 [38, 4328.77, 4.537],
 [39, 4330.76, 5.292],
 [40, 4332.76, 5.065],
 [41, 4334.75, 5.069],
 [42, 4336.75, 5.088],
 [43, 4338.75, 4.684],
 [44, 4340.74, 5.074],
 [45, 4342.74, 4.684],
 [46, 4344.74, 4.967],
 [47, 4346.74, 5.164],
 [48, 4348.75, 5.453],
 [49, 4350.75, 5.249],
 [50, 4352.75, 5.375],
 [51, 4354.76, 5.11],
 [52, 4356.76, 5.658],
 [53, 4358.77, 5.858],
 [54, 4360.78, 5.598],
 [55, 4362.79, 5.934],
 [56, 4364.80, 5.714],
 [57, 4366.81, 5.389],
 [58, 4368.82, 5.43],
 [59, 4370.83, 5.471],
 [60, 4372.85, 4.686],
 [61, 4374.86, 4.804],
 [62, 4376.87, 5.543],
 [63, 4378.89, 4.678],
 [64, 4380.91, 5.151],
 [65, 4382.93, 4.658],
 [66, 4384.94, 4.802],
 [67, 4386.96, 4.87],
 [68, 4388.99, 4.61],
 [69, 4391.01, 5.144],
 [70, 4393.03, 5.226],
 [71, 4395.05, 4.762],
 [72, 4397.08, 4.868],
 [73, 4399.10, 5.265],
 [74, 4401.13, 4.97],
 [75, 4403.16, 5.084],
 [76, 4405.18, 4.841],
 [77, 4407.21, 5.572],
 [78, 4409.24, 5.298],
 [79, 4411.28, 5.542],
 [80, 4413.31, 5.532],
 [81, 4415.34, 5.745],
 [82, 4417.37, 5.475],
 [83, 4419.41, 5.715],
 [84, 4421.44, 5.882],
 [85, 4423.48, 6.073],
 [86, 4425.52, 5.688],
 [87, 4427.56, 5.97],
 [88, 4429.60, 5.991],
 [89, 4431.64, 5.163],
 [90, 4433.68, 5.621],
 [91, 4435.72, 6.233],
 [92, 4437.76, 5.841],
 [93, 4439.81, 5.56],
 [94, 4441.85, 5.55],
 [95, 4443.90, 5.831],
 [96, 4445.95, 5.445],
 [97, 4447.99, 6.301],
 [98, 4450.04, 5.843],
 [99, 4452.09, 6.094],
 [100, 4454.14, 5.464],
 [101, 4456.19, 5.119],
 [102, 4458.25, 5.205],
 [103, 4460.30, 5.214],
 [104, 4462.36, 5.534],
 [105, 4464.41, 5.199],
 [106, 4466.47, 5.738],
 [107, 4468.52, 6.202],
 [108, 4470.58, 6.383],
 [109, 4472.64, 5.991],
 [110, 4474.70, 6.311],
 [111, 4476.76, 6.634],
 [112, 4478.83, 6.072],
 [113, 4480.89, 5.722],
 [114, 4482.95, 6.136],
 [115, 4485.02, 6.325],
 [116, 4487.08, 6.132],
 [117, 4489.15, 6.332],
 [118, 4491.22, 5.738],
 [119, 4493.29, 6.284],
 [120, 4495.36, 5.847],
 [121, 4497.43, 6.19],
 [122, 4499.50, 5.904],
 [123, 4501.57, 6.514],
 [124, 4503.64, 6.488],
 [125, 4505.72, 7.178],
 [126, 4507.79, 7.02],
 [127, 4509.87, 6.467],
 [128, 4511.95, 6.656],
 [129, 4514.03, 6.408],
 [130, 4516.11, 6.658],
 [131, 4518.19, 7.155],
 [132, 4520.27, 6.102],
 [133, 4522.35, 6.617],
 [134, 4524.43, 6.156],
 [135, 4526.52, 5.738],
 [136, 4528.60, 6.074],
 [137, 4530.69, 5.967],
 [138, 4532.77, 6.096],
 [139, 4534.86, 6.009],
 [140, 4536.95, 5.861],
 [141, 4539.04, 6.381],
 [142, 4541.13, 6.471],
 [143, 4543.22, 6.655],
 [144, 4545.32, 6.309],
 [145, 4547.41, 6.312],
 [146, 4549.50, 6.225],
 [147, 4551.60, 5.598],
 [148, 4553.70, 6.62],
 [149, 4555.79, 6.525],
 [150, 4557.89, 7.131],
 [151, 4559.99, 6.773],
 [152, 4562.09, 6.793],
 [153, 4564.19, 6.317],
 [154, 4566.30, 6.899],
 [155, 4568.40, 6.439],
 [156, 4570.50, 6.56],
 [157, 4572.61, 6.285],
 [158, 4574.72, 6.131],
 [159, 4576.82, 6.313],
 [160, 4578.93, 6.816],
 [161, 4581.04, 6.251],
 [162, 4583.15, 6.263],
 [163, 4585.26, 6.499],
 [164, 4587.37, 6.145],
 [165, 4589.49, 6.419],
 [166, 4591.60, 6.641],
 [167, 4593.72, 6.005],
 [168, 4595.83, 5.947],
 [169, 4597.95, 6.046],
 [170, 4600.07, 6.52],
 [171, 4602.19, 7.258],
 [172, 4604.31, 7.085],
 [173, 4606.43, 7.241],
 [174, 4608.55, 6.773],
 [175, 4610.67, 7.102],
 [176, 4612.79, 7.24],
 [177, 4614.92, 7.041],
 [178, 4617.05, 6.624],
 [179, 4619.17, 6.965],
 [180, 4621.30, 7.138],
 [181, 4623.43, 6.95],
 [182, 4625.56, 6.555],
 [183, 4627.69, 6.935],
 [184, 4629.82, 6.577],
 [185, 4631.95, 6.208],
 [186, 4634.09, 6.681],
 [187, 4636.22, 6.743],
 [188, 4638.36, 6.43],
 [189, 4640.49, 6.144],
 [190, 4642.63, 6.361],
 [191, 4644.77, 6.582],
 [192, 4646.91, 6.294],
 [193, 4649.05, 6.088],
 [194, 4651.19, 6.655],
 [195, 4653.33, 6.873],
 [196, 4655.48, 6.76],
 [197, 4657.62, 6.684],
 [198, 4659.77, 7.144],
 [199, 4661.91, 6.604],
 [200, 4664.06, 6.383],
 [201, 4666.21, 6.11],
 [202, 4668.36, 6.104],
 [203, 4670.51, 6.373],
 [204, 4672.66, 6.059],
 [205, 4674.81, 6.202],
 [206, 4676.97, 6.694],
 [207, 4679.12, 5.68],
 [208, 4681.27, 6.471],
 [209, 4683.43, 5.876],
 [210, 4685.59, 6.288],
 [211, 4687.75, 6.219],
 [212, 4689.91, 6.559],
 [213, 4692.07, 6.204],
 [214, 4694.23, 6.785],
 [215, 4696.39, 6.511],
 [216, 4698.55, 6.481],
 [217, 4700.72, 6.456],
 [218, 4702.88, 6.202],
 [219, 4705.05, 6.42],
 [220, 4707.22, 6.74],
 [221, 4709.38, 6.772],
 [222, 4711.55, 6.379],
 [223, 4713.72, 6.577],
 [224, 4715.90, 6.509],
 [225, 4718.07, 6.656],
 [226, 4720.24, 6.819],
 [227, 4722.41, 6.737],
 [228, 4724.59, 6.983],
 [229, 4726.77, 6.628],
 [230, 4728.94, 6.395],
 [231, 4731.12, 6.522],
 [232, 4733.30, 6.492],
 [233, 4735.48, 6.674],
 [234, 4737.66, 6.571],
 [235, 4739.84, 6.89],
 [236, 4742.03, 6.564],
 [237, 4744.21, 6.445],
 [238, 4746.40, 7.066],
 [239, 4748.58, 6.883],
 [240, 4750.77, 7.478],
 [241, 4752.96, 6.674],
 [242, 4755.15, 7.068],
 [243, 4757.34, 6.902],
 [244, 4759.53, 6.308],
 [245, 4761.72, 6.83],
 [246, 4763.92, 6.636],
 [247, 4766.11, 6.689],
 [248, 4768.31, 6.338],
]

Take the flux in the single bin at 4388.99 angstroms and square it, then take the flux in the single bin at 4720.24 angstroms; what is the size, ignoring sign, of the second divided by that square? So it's 0.32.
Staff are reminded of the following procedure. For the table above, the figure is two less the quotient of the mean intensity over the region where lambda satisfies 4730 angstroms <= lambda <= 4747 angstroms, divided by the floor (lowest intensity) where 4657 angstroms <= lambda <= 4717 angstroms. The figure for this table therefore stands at 0.83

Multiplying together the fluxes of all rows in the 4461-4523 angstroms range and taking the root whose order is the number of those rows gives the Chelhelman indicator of 6.2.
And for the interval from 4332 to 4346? 4.9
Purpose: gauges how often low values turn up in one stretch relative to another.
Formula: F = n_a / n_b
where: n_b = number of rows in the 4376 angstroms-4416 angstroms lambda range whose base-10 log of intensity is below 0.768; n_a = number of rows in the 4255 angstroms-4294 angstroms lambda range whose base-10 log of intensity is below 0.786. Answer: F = 1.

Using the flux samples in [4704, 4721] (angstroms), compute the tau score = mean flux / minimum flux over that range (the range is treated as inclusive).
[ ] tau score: 1.036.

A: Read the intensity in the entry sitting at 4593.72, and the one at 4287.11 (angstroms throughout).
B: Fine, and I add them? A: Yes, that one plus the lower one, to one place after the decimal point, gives 10.3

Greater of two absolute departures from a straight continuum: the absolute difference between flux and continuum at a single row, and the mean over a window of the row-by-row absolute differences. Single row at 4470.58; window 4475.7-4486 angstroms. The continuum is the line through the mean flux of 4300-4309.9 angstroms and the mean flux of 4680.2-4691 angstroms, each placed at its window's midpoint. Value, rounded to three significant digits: 1.64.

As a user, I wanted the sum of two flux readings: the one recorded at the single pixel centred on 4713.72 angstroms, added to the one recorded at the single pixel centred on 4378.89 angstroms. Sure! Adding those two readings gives 11.3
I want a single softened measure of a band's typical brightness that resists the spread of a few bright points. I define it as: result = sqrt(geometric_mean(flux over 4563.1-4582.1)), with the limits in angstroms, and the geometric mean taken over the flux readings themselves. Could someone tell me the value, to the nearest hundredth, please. 2.54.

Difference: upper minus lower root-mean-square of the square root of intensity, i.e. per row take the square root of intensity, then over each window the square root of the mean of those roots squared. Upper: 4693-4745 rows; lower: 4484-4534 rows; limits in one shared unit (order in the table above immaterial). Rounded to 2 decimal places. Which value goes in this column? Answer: 0.05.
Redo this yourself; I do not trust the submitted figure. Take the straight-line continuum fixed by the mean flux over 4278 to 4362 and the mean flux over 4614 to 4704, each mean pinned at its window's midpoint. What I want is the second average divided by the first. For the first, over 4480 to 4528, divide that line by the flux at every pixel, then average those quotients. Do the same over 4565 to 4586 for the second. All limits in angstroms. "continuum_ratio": 1.05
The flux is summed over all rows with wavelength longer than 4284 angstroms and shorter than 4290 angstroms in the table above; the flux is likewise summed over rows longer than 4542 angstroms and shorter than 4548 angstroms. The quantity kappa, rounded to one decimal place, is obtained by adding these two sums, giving 32.4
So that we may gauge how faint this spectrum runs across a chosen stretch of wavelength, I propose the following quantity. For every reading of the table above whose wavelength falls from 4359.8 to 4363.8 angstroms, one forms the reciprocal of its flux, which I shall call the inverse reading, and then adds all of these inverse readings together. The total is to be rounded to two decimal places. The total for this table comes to 0.35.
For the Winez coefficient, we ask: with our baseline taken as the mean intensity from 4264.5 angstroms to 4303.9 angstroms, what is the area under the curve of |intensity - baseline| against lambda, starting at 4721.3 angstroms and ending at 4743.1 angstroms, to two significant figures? 52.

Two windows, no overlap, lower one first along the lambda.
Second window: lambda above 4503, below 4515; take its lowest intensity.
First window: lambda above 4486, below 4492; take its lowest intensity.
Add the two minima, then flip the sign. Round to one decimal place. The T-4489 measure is -12.1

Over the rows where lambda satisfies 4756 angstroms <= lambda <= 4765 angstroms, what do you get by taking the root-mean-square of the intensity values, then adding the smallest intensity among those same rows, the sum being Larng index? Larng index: 13.0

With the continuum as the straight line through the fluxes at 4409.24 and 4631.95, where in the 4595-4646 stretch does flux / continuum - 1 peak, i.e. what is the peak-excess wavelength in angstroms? 4602.19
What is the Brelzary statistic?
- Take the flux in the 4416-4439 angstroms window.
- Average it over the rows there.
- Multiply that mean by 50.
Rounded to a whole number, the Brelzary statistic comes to 289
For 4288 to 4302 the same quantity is 199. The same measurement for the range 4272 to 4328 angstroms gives 218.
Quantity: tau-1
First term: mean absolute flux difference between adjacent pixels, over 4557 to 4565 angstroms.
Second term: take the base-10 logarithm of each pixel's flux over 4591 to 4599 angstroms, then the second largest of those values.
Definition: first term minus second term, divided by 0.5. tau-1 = -0.99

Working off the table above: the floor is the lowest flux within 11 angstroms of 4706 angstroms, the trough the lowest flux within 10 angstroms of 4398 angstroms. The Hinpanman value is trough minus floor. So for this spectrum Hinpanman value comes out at -1.6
